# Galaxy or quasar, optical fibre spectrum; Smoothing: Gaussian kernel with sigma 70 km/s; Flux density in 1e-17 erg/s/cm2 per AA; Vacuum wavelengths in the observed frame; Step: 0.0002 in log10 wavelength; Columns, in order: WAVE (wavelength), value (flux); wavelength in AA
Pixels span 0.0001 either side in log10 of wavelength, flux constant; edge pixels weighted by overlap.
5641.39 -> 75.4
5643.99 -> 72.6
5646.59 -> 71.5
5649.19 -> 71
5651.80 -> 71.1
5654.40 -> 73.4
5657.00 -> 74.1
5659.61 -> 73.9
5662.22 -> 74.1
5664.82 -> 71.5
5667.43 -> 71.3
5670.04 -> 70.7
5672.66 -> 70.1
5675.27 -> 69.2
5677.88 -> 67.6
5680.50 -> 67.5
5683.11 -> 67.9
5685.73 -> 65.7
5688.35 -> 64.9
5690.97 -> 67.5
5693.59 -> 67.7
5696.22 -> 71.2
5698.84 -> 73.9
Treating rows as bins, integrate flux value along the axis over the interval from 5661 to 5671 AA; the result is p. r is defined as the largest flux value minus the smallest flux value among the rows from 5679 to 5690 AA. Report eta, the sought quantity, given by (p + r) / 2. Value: 361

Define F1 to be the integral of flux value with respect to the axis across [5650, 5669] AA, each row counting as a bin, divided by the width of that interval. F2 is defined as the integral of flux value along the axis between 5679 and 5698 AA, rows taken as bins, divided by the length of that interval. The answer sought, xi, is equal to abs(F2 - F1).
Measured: 5.1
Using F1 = 72.7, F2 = 68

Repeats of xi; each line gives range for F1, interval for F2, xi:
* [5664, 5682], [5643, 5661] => 2.9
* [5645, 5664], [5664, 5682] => 3.1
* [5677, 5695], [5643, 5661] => 5.5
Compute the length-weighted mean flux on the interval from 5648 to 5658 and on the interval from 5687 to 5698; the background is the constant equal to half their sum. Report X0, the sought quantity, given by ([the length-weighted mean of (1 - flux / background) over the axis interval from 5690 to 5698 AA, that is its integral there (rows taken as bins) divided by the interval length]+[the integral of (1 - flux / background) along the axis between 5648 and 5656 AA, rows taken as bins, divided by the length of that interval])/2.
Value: 0.00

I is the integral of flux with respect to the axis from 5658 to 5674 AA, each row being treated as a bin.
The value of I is 1151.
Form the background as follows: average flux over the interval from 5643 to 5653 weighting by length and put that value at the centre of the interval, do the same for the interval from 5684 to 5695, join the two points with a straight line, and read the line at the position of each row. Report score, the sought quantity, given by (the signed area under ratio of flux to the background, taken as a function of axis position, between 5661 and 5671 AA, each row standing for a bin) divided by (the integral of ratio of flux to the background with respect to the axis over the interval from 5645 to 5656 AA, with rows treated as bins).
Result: 0.94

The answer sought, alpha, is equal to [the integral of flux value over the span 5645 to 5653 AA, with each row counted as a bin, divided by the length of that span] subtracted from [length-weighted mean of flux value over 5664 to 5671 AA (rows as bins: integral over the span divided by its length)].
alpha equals 0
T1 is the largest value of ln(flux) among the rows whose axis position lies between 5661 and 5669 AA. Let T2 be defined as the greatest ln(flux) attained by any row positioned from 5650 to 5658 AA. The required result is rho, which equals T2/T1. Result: 1.00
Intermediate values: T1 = 4.31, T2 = 4.31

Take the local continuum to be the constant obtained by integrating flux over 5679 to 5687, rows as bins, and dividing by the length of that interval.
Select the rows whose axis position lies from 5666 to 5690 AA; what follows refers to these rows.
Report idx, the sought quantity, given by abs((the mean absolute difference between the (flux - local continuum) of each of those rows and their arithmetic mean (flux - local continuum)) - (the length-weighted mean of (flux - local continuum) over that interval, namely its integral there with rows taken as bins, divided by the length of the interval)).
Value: 0.5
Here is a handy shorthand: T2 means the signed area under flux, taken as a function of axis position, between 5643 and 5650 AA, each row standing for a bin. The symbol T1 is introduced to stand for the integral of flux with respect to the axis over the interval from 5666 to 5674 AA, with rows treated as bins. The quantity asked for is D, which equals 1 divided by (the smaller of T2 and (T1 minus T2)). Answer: 0.02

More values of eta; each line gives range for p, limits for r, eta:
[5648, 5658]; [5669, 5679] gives 363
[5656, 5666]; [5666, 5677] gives 368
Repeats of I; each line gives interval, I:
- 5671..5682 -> 755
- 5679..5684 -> 339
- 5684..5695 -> 731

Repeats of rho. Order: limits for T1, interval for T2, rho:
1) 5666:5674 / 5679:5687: 0.99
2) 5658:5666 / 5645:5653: 0.99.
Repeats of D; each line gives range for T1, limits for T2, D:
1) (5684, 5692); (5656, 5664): -0.02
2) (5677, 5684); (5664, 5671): -0.04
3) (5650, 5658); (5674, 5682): 0.03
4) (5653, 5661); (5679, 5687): 0.02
